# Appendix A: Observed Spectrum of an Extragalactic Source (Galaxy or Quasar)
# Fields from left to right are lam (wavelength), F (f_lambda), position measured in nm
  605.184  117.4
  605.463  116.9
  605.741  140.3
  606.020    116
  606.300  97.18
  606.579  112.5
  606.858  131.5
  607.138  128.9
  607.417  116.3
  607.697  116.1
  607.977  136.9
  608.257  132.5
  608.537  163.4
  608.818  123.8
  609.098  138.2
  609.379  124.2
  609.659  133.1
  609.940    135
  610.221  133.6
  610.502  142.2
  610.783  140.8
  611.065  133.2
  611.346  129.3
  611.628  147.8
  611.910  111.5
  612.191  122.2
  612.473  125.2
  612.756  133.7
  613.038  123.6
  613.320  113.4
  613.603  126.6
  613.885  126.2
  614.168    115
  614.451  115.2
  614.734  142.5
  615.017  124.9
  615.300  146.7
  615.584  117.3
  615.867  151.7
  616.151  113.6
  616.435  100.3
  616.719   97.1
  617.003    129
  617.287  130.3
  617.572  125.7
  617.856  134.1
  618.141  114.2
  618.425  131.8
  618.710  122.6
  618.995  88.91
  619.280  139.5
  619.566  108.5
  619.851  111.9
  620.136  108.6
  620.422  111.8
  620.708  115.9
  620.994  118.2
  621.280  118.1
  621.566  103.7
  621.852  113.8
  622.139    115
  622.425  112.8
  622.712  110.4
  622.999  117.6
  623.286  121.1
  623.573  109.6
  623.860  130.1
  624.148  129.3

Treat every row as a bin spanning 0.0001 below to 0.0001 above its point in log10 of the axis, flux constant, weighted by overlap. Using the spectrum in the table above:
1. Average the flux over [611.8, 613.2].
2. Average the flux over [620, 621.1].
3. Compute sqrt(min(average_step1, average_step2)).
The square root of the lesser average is 10.7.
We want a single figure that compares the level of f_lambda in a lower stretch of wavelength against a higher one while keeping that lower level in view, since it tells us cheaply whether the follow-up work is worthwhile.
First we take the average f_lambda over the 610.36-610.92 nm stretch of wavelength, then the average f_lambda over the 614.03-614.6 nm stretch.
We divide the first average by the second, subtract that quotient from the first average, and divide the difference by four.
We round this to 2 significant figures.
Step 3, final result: 35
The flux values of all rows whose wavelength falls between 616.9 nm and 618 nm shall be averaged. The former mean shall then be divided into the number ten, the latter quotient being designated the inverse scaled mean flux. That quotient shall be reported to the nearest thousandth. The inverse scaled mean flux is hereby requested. 0.077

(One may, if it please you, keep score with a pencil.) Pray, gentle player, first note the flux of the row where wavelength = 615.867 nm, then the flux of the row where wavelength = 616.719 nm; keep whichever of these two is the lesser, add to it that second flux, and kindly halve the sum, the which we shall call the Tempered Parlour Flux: 97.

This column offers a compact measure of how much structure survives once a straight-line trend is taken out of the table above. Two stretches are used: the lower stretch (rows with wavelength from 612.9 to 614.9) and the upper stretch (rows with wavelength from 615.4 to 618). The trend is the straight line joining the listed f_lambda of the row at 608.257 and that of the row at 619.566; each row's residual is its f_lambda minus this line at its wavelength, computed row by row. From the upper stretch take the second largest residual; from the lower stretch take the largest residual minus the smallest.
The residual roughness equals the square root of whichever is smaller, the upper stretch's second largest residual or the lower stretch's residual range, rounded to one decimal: 4.7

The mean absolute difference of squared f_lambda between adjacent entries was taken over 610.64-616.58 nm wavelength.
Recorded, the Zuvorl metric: 4088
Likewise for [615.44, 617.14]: 6010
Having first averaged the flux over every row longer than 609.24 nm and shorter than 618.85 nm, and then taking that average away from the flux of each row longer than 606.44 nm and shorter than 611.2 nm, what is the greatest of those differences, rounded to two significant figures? 37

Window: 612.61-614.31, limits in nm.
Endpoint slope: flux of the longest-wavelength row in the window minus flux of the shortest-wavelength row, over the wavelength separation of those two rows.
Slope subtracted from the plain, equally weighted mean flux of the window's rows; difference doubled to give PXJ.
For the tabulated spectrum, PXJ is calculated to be 273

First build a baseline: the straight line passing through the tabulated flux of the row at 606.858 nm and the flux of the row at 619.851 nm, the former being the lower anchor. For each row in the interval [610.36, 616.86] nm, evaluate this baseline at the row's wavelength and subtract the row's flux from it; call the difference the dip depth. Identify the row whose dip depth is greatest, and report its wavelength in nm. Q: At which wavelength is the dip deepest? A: 616.719 nm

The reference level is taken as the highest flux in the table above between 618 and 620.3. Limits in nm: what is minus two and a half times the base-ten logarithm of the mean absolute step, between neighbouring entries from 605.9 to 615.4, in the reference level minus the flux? -2.7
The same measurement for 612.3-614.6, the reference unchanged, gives -2.2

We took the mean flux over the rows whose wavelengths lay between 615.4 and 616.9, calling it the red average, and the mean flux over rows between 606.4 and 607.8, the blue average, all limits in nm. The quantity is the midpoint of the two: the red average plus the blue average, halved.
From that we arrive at 119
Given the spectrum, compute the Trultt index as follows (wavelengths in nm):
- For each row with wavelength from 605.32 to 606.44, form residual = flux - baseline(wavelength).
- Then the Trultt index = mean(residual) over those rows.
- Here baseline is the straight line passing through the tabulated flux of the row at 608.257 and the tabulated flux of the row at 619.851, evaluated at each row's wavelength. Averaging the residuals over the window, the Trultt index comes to -19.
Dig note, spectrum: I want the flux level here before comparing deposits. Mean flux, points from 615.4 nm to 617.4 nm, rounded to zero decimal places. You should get 120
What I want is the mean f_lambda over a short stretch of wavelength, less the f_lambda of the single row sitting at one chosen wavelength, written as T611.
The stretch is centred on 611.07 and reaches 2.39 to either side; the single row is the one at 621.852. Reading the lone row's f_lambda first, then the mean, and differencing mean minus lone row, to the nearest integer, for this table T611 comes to 16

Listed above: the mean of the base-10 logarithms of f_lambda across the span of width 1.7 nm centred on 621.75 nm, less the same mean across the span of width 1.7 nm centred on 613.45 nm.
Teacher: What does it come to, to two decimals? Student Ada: -0.03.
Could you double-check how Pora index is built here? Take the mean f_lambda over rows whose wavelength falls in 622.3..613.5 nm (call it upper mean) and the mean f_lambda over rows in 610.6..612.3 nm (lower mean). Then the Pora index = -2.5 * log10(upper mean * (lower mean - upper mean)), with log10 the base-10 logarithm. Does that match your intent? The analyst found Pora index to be -7.8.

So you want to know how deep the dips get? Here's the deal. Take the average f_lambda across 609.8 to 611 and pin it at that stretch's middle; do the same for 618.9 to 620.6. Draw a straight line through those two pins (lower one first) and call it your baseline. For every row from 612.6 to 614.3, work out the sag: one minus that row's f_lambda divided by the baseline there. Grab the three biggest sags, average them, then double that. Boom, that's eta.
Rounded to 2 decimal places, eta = 0.18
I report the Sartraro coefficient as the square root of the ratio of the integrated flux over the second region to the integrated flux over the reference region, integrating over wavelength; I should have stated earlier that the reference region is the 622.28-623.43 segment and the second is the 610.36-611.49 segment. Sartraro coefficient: 1.08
